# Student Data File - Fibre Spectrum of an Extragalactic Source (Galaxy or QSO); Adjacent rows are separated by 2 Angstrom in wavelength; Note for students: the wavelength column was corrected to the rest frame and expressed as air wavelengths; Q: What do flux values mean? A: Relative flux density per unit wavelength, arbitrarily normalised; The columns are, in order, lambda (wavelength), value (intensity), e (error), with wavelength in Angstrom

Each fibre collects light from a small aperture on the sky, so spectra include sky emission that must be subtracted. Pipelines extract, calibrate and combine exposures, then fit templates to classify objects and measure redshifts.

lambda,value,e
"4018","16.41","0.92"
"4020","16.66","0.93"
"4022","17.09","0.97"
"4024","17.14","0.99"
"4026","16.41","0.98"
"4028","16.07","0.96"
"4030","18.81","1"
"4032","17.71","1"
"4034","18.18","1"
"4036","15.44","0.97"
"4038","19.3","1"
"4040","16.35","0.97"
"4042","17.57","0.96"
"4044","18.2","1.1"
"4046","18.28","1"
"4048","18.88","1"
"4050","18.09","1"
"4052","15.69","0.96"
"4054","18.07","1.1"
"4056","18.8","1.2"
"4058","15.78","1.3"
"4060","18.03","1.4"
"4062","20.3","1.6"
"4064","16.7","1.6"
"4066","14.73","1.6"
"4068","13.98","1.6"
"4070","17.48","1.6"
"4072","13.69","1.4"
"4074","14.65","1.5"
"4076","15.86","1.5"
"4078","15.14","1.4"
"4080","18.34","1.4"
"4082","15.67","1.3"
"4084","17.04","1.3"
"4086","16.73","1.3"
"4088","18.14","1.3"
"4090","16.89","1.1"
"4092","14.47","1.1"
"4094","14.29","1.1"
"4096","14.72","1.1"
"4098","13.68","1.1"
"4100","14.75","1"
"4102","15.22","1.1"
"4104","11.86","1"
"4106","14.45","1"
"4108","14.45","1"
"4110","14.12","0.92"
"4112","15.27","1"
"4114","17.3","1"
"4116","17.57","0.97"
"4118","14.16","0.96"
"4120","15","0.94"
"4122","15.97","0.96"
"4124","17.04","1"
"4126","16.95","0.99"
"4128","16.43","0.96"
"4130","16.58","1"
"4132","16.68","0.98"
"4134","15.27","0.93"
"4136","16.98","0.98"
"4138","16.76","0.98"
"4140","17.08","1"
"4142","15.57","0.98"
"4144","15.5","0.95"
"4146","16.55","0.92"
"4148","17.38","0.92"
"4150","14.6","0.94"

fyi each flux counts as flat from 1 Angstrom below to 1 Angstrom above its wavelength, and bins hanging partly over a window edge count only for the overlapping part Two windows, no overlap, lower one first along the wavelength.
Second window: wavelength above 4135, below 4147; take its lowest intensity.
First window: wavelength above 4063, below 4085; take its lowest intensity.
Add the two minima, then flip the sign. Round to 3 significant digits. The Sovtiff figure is -29.2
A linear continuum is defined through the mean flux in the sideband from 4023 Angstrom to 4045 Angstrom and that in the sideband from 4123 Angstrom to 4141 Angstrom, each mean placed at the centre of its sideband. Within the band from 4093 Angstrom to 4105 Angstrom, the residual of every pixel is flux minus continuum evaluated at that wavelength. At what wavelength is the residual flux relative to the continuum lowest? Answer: 4104 Angstrom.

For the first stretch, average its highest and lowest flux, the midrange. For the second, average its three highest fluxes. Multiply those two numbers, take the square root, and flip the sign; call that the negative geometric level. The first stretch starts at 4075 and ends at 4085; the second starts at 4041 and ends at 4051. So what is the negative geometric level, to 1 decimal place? -17.6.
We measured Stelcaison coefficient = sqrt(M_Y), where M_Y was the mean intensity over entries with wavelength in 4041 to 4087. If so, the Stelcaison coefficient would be 4.1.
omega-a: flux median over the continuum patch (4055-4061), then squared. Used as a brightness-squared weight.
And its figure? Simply 325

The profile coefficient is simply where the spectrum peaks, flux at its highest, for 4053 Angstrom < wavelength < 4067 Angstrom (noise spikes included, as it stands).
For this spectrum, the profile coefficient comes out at 4062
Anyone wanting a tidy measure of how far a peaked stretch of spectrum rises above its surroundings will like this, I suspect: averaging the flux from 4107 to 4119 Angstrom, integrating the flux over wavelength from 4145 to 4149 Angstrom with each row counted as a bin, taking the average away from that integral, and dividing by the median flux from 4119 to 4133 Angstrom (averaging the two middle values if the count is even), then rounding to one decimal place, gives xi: 3.2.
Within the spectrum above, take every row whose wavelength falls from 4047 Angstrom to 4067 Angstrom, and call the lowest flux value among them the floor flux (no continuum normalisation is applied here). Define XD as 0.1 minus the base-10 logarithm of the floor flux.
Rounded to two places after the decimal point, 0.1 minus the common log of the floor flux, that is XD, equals -1.07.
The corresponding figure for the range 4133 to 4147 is -1.08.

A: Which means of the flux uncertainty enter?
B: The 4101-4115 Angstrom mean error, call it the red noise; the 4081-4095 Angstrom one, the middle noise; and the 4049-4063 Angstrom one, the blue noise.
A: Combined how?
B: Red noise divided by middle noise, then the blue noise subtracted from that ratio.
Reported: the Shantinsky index -0.40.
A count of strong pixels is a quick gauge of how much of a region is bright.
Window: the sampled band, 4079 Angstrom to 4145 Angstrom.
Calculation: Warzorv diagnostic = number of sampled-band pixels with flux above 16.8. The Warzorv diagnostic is 10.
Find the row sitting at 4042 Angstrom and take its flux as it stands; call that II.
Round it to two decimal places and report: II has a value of 17.57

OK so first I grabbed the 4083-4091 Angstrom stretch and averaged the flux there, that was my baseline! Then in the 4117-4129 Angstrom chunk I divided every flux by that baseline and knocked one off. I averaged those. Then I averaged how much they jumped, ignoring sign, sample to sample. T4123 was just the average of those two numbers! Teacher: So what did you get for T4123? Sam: -0.02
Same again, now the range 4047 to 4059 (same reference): 0.06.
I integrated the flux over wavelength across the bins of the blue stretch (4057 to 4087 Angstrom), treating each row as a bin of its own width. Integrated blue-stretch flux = 488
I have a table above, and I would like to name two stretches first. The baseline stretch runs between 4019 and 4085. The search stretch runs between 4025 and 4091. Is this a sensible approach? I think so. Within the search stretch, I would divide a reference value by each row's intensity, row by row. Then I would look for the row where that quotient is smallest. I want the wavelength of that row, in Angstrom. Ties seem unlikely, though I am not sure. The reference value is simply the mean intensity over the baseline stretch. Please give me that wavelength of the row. 4062 Angstrom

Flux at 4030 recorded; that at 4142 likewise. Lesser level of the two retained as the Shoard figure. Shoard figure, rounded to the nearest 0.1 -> 15.6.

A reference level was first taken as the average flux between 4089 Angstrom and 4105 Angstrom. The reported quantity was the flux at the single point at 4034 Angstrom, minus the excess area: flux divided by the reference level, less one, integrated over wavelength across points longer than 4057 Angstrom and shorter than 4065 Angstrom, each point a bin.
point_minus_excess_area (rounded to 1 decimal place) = 16.4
